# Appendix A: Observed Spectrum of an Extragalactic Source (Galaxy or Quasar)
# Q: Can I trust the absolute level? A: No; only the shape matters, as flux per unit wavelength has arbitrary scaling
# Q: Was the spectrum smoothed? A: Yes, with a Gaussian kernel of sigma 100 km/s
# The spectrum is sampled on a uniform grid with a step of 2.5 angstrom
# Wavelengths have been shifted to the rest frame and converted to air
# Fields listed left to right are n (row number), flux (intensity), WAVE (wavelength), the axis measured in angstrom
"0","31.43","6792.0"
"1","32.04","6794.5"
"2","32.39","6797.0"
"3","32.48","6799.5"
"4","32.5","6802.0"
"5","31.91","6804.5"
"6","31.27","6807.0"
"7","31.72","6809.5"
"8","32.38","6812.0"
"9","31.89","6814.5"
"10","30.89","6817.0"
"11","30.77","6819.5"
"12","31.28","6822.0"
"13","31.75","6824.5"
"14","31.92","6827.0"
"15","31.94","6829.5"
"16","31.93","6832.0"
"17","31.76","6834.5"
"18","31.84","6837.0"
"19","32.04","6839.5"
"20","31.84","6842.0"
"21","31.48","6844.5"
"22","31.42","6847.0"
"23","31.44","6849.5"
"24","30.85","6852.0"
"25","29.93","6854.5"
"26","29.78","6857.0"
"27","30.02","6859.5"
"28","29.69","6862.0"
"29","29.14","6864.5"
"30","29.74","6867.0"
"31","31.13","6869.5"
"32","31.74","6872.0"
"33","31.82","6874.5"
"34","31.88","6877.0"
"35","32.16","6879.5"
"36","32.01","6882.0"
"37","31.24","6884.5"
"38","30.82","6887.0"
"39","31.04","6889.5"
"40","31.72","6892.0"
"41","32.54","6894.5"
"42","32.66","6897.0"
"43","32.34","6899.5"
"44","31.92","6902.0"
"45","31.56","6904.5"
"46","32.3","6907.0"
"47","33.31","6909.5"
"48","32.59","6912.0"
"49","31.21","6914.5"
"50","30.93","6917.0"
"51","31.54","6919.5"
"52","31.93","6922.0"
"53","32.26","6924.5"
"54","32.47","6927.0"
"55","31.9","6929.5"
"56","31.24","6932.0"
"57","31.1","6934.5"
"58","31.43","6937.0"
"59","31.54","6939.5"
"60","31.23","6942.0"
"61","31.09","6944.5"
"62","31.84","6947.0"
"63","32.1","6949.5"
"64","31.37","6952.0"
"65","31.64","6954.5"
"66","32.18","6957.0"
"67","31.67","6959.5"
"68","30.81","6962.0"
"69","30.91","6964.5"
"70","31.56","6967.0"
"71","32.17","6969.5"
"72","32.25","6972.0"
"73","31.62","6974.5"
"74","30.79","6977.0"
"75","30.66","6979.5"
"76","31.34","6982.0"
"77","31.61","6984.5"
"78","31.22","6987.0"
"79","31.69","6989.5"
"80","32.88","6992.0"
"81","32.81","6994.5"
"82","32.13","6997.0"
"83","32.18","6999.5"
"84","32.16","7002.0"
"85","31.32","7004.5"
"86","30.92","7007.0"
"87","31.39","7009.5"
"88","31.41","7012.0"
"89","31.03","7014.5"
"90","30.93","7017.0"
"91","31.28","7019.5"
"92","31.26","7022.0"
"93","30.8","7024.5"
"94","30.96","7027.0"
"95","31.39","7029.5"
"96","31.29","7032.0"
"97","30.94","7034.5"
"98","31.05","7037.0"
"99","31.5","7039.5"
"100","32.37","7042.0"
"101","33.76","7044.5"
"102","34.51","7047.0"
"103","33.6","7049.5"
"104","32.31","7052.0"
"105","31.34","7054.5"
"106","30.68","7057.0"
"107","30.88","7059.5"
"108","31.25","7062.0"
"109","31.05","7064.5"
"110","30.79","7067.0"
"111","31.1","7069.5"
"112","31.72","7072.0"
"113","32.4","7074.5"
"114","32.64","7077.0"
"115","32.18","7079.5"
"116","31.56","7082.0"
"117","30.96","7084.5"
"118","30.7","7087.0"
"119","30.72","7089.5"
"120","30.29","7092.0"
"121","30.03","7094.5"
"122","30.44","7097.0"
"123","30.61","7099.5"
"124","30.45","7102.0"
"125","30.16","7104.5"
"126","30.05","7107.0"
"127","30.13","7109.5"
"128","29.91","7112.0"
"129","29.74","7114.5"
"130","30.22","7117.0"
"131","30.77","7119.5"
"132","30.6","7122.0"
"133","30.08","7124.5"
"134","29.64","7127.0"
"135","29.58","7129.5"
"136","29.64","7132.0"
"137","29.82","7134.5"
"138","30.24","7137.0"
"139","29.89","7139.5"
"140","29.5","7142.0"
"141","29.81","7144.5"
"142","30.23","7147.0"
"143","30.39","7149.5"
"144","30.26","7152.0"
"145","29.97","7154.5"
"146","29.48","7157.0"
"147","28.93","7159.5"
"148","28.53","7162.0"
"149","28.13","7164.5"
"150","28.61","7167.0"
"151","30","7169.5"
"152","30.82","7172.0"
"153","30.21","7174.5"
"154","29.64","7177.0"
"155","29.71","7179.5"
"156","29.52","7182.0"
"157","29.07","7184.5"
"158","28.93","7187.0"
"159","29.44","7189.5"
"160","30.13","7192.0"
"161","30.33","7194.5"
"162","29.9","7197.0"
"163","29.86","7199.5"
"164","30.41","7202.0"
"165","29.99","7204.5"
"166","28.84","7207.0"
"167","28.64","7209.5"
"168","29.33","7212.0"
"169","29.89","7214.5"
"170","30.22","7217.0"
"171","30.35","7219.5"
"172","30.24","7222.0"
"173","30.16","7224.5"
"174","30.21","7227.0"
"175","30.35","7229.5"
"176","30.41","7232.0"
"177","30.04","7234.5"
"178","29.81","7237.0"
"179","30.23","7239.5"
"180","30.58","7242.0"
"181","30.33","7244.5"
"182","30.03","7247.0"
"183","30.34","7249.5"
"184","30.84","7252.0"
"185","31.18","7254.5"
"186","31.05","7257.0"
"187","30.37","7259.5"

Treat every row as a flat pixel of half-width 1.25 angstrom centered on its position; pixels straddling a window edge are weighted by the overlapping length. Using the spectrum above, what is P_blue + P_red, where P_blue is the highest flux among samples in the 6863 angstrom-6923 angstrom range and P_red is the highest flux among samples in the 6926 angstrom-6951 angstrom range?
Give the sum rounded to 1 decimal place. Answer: 65.8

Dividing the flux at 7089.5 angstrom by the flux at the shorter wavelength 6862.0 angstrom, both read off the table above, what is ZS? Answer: 1.035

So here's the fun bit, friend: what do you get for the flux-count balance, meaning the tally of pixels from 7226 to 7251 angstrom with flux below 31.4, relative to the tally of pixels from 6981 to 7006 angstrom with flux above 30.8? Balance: 1.0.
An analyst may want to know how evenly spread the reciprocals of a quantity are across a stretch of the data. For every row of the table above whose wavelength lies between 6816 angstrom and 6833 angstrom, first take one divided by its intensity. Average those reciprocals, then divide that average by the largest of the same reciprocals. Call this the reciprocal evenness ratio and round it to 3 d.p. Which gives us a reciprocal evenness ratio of 0.977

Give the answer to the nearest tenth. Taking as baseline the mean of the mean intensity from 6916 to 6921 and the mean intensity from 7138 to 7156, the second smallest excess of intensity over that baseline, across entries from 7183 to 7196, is -1.6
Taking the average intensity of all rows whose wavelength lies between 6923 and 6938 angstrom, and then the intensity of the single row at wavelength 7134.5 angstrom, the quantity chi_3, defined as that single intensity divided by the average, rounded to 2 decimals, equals 0.94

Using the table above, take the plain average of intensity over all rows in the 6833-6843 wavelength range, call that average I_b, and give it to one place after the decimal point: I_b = 31.9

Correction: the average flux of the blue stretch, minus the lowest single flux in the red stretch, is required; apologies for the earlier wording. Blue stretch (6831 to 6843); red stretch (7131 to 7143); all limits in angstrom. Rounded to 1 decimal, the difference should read 2.4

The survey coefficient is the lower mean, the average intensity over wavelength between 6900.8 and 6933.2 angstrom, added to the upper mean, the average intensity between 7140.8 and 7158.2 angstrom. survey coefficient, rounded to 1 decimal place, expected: 61.9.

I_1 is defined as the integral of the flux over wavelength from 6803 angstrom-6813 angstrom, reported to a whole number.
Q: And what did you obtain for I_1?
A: 318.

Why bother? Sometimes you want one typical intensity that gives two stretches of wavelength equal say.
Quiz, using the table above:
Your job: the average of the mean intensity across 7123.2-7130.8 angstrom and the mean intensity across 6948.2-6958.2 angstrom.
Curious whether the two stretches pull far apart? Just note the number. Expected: 30.8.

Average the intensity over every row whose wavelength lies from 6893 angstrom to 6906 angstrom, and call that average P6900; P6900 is 32.2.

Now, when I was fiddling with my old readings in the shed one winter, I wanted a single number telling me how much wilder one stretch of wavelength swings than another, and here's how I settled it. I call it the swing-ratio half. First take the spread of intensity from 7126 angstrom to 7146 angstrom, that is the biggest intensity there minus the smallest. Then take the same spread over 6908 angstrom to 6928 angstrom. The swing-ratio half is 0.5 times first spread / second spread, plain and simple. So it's 0.16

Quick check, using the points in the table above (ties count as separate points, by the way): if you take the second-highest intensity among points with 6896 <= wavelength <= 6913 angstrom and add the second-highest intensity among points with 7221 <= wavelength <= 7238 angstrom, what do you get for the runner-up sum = 63.0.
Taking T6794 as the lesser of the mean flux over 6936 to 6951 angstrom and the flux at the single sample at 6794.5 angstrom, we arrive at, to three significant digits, 31.5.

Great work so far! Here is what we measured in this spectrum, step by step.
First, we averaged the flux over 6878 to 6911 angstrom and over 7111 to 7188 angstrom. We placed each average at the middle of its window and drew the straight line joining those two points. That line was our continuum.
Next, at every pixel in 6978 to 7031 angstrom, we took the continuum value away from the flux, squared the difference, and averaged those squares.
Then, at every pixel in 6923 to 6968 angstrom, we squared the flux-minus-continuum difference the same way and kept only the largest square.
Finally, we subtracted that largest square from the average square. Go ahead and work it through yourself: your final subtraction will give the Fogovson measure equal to -0.05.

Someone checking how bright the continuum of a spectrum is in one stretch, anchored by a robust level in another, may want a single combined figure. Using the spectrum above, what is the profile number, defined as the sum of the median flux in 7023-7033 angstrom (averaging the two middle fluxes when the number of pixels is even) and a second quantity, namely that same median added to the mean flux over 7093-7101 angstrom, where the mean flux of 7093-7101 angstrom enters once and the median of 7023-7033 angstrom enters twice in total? 92.61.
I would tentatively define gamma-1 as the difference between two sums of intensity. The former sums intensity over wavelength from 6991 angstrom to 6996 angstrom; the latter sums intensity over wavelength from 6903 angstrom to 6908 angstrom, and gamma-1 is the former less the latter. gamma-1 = 1.8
